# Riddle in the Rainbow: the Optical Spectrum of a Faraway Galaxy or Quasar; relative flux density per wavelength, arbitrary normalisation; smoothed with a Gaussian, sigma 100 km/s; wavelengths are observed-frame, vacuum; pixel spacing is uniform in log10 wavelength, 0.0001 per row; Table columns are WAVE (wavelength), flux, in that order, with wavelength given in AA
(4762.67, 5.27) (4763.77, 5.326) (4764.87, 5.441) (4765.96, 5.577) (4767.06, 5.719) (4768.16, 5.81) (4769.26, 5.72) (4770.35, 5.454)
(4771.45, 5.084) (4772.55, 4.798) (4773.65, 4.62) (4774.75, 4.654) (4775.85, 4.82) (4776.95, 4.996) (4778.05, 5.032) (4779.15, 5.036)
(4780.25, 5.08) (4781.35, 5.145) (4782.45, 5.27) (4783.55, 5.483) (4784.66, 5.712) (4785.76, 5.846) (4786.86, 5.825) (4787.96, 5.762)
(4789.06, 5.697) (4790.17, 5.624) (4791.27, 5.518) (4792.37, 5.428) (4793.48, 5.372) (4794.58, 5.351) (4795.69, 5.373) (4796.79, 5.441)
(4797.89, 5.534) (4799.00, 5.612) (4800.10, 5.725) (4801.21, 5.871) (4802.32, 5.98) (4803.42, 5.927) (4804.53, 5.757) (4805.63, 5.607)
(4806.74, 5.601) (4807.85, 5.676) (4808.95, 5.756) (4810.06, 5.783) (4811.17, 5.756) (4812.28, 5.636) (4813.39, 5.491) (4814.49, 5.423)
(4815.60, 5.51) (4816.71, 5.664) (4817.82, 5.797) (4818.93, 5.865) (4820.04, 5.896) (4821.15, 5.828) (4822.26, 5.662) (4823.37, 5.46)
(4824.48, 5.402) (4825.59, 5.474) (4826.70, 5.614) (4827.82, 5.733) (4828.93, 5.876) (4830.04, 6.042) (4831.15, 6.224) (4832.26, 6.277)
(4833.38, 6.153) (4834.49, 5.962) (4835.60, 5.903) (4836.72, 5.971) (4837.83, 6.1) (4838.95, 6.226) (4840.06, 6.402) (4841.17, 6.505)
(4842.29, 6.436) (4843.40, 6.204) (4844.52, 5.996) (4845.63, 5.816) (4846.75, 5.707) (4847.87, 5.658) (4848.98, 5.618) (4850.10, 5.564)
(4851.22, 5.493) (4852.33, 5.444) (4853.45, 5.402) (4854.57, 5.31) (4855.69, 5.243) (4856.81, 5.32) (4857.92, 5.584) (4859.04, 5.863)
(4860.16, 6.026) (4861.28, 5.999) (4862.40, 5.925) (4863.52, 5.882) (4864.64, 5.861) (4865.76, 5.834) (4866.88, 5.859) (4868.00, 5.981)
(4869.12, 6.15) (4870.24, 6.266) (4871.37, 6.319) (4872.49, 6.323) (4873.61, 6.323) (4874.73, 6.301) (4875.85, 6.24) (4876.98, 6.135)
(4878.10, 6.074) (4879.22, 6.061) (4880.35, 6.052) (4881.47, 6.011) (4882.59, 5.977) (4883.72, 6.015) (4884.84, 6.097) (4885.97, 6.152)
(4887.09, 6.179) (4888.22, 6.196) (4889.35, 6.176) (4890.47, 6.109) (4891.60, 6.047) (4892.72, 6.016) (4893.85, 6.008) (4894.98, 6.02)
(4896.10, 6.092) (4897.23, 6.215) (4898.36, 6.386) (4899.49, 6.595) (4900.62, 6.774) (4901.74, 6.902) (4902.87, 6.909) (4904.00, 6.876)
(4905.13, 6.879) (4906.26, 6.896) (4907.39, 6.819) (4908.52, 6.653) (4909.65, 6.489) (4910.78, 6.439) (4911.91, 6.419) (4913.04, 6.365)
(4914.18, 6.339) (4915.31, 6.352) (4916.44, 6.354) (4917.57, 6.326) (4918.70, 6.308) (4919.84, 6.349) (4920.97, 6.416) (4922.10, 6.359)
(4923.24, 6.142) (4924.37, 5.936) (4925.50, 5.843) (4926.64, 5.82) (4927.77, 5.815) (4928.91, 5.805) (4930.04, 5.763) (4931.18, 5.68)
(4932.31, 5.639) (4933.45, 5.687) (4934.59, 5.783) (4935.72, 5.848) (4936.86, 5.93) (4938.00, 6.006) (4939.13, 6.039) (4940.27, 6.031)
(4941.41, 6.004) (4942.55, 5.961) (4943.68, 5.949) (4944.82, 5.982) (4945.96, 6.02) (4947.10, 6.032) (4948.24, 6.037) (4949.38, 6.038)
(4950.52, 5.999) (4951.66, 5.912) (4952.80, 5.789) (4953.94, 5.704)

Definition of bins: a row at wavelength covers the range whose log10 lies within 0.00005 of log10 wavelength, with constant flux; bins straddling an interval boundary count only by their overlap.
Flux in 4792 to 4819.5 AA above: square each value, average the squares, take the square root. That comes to 5.64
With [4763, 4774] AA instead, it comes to 5.37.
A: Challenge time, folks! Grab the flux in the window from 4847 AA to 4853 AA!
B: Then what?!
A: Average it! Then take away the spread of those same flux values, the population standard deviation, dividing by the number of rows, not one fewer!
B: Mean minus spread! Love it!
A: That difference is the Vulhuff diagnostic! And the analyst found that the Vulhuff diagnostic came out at 5.48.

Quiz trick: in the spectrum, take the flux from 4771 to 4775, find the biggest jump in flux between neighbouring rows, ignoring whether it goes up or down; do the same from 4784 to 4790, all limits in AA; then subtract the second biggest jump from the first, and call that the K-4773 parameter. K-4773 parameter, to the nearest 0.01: 0.15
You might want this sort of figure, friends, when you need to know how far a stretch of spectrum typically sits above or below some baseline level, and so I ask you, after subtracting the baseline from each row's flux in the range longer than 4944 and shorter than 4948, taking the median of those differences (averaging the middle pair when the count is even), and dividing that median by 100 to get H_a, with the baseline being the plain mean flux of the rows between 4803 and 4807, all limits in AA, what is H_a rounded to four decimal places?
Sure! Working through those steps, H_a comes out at 0.0030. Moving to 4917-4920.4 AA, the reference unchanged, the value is 0.0060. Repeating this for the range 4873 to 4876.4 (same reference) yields 0.0058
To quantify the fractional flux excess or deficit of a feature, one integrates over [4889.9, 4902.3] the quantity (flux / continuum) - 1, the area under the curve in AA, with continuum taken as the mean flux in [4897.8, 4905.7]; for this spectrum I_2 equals -0.87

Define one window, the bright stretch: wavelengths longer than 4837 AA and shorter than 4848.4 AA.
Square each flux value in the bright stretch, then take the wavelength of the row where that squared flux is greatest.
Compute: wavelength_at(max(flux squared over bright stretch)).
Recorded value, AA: 4841.17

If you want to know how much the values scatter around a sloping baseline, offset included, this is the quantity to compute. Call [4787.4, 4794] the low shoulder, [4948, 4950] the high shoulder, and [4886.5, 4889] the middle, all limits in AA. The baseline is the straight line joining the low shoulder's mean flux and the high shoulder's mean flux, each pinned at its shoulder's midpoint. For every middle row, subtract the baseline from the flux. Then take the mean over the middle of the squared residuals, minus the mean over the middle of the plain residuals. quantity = -0.222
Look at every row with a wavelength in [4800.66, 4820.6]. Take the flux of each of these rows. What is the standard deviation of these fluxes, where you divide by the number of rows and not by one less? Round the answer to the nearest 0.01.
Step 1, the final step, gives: 0.15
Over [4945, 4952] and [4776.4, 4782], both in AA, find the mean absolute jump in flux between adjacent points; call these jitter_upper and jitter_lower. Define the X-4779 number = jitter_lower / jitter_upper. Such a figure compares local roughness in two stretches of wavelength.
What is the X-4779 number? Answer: 1.3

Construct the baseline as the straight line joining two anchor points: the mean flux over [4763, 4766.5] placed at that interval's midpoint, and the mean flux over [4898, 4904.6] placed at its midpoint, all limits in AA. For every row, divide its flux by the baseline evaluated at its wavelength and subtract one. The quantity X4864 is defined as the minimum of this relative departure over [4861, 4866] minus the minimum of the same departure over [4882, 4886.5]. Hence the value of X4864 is 0.00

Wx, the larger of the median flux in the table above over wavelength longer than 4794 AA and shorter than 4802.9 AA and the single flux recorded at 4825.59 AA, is 5.6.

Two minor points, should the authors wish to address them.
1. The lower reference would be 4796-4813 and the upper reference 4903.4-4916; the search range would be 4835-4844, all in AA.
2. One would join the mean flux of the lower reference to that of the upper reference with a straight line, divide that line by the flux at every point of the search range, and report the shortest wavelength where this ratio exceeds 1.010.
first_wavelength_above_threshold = 4835.60 AA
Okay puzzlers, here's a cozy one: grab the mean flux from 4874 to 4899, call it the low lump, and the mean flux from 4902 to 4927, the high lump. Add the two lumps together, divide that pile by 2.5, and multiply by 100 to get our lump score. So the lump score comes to 502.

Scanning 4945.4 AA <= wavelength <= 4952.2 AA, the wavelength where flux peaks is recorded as 4949.38 AA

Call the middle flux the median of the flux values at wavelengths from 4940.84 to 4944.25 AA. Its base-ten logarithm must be 0.775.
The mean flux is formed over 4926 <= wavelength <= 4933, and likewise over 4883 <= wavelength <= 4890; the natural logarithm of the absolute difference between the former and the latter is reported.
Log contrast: -1.0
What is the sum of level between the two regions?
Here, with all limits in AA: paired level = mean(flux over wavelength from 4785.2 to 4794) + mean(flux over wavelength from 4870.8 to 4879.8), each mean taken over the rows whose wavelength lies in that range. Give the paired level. 11.9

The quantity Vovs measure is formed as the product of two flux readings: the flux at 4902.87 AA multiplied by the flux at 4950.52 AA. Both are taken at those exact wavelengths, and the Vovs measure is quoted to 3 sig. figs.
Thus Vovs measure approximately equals 41.4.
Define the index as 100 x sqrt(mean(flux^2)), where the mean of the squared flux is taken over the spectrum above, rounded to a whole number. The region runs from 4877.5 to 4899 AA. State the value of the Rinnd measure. 610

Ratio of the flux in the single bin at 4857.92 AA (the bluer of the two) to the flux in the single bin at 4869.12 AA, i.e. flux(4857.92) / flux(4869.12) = 0.91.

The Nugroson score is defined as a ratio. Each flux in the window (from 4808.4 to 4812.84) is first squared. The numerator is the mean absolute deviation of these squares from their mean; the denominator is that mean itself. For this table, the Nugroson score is 0.017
